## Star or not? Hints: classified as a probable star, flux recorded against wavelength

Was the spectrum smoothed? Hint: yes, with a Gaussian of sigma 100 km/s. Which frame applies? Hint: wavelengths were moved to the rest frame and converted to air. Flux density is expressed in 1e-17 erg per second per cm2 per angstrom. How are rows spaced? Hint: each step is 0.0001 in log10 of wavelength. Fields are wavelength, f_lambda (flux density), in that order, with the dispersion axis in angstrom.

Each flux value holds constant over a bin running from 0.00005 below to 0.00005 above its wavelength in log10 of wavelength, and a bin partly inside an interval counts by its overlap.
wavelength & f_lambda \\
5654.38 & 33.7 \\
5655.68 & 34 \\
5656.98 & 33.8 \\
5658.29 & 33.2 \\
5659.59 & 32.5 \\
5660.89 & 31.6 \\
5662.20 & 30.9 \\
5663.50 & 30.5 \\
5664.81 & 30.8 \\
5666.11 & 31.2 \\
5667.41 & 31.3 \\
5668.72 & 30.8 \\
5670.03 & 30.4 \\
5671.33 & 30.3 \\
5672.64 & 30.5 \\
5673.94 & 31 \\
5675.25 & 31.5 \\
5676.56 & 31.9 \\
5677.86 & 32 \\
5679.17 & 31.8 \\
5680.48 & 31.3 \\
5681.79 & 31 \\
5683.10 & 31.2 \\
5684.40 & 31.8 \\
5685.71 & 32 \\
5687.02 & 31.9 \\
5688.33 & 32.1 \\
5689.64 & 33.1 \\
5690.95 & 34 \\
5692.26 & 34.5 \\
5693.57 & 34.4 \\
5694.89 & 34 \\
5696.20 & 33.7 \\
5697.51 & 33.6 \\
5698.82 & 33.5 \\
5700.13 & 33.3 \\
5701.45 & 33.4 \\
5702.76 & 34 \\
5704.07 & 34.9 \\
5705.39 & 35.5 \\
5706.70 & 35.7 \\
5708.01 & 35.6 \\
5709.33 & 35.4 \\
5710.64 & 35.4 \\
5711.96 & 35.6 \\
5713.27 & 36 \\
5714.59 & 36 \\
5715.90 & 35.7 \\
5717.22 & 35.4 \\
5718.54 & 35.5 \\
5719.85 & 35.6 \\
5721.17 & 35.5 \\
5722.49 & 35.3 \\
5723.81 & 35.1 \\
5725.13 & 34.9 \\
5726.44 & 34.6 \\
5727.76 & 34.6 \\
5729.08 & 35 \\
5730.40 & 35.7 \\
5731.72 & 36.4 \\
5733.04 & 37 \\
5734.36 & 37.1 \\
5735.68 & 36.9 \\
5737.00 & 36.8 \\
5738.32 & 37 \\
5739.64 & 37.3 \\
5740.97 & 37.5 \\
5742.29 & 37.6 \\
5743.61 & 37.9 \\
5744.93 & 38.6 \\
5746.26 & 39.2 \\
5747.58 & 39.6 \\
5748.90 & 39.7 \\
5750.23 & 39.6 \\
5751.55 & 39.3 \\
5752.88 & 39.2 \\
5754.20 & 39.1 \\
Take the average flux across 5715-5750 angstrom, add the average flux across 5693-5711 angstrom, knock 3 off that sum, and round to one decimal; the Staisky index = 68.1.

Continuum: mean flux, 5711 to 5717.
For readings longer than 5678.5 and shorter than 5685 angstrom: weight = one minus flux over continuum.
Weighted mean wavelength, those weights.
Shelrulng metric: 5681.8 angstrom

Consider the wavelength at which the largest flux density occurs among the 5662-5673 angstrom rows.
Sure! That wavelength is 5667.41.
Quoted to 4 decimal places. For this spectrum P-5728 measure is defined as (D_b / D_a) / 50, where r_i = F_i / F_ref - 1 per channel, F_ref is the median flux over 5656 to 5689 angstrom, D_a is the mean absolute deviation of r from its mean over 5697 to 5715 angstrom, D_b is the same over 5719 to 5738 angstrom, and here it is 0.0169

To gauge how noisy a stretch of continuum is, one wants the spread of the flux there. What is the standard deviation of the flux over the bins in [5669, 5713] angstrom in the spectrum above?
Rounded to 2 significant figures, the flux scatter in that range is 1.7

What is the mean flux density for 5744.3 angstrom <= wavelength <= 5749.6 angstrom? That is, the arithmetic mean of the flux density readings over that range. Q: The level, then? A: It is 39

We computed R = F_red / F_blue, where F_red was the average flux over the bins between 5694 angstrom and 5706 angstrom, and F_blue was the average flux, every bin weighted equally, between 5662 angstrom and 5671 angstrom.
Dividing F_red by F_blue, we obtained 1.10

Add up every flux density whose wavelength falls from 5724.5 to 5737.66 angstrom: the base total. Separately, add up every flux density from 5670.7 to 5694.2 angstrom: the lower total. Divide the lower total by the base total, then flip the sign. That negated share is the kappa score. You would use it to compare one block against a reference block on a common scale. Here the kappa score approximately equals -1.6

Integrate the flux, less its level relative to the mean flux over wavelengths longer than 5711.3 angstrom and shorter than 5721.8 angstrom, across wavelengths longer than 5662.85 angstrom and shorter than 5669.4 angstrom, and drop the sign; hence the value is 31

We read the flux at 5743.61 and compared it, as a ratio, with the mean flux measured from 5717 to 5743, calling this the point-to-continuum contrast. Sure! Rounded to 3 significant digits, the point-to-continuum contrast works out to 1.05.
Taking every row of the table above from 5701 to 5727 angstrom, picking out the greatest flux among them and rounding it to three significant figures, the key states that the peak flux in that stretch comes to 36.0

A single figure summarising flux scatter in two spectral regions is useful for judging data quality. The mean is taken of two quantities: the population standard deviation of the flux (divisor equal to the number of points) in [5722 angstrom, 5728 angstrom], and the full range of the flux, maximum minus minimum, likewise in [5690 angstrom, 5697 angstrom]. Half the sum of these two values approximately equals 0.54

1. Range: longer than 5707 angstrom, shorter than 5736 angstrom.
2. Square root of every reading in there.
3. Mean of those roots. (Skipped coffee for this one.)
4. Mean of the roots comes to 5.97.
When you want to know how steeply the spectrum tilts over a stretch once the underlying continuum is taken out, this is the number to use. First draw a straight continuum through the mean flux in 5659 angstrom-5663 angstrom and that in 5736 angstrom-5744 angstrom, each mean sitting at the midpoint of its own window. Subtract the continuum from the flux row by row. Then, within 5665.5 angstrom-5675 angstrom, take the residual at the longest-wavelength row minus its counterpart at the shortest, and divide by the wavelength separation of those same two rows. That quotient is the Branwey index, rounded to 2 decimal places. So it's -0.10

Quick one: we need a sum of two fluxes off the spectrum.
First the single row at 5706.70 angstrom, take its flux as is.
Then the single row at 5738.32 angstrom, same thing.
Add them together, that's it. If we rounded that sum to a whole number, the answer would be 73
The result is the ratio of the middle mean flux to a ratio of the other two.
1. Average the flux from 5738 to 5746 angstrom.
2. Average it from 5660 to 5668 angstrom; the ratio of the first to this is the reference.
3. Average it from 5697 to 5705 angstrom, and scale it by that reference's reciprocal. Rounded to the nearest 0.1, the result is 27.9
